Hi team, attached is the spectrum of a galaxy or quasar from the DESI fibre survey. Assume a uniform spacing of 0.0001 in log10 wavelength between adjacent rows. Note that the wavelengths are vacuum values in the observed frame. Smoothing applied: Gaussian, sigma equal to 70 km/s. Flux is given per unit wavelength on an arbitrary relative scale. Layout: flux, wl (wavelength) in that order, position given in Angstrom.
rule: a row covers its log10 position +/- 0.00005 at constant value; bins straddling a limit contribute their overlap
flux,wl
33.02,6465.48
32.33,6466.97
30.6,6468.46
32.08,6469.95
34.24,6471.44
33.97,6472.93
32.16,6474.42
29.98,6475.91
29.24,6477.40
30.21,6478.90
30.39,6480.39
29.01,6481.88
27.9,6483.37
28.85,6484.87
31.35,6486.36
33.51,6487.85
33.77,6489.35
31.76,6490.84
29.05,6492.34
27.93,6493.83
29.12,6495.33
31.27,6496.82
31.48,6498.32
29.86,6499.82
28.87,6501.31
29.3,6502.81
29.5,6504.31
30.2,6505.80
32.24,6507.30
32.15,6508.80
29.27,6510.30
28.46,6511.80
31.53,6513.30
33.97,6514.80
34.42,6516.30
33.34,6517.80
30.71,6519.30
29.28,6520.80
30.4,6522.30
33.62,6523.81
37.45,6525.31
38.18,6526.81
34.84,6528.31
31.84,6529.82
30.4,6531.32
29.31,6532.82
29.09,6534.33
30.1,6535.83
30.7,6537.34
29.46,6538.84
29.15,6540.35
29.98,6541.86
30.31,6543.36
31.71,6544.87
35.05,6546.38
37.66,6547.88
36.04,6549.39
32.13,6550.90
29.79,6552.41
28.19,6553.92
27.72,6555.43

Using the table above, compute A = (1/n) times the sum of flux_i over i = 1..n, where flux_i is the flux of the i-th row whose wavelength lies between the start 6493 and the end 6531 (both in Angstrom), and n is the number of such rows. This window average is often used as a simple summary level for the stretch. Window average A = 31.6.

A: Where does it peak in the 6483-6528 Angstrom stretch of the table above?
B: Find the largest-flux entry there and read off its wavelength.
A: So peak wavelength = 6526.81 Angstrom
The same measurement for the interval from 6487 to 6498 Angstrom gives 6489.35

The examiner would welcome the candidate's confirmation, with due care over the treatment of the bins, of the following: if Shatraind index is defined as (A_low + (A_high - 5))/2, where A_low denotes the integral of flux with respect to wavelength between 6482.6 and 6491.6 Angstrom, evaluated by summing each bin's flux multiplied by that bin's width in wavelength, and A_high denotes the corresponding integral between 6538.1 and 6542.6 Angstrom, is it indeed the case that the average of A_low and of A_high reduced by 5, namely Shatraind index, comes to 204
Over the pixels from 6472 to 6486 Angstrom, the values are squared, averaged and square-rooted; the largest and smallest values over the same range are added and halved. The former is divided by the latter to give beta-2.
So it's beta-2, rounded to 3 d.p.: 0.978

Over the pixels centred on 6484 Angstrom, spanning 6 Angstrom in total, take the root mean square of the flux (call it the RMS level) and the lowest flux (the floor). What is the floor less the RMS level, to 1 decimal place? -1.4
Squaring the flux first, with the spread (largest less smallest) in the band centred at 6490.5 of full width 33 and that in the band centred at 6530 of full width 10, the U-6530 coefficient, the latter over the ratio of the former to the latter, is 1033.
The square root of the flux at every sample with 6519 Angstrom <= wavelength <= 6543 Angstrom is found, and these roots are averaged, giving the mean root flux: 5.610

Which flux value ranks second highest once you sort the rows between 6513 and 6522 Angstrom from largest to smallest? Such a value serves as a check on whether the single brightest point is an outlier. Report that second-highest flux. 33.97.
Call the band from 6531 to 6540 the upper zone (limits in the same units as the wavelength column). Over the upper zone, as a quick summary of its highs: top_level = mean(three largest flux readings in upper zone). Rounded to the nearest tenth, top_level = 30.4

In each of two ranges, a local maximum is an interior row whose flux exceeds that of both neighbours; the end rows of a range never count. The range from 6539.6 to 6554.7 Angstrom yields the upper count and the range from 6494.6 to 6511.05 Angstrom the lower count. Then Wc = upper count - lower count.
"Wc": -1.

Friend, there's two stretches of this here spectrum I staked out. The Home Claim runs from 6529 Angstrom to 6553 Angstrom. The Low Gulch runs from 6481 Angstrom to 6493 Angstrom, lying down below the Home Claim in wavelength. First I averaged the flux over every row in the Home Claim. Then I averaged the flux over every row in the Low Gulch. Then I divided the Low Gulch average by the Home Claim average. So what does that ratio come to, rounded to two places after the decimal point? 0.98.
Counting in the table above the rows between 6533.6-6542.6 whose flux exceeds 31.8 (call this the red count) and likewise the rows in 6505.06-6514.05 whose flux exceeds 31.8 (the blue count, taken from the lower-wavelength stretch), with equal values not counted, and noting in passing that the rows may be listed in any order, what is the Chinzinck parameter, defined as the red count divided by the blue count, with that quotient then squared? 0.00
